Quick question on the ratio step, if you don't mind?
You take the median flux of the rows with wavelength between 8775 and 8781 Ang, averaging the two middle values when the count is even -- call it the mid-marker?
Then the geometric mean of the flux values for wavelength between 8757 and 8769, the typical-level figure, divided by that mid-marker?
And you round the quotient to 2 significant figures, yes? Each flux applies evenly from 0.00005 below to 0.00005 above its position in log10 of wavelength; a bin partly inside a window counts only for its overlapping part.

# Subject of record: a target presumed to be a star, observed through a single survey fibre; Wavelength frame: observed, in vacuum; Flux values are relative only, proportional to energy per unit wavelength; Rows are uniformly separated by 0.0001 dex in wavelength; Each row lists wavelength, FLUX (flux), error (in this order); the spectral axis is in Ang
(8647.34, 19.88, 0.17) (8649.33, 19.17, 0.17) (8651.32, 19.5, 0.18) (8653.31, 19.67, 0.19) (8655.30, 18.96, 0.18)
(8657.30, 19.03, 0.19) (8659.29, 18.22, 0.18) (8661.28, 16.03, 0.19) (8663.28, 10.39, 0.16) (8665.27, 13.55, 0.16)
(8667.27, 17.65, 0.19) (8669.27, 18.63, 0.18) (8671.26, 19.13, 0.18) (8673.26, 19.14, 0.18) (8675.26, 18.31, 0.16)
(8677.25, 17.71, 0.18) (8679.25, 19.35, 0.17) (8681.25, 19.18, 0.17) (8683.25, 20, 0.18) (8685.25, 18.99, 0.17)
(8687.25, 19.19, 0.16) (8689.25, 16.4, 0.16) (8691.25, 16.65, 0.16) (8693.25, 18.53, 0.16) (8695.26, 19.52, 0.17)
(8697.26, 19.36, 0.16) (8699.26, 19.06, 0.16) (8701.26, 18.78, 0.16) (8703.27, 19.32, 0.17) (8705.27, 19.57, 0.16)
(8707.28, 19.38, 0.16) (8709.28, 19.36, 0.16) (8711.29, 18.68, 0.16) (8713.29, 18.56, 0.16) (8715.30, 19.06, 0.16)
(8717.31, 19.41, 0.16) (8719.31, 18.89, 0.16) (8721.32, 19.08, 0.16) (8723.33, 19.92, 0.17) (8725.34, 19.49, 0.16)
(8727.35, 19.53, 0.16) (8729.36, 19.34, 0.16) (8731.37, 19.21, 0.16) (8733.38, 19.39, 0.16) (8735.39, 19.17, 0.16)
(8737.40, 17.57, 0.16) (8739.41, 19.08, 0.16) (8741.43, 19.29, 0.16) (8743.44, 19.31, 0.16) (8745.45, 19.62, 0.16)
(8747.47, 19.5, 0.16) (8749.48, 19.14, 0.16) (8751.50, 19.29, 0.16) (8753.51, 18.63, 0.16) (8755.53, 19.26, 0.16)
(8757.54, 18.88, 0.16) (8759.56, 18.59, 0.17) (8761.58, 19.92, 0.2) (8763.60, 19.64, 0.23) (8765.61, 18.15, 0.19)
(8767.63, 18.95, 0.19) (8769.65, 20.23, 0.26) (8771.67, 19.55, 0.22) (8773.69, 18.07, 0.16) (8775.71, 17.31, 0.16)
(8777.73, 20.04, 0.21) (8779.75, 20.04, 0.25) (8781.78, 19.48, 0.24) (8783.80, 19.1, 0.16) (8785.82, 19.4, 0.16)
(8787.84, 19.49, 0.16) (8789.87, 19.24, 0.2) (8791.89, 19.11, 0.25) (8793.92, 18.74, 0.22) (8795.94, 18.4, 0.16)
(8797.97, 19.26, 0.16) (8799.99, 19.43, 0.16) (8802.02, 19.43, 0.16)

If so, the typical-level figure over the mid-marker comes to 0.95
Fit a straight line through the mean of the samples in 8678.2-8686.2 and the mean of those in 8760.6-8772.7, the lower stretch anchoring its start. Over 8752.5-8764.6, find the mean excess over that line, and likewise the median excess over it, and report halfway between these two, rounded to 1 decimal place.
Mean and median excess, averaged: -0.3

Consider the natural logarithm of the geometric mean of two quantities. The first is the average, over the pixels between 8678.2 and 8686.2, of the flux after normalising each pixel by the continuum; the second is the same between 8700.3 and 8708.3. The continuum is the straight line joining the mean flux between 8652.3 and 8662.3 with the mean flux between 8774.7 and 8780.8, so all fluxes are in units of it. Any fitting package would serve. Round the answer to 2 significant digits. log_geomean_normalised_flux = 0.038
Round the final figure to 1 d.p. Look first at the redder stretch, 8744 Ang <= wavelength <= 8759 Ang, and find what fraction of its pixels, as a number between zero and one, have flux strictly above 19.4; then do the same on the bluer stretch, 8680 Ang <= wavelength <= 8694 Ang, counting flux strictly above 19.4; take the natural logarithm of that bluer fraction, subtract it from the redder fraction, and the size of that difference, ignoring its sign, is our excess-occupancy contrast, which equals 2.2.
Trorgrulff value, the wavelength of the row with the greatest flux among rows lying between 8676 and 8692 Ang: 8683.25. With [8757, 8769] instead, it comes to 8761.58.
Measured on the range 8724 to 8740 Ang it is 8727.35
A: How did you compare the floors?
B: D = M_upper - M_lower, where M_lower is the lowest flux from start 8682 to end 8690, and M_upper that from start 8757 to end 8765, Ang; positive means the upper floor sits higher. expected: 2.2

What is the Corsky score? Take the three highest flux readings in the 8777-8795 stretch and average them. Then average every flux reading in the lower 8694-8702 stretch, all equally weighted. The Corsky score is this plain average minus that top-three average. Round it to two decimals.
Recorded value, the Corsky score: -0.68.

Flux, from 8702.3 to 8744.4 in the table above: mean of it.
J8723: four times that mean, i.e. 76.7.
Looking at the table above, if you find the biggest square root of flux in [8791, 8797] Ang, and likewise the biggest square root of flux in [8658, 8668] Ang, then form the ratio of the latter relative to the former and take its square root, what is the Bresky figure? 0.99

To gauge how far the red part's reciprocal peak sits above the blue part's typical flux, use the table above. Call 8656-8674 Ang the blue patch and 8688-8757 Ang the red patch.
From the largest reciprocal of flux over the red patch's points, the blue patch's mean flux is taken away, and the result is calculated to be -16.8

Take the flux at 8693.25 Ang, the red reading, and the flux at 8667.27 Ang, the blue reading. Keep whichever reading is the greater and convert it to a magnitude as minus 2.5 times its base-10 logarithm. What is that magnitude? -3.17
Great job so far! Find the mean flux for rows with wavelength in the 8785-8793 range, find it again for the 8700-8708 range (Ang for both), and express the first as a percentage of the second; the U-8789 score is 100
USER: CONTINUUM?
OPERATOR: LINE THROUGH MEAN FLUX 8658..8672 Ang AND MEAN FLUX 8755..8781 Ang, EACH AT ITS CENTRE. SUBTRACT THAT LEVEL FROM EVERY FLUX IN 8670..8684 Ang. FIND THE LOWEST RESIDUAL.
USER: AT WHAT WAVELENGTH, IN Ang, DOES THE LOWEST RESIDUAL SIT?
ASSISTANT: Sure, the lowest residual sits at 8677.25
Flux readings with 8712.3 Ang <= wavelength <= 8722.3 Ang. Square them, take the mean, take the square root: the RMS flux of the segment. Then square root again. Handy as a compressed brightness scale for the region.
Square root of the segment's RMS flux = 4.36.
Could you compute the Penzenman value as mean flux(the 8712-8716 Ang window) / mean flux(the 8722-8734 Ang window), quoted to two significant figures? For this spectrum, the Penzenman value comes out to 0.97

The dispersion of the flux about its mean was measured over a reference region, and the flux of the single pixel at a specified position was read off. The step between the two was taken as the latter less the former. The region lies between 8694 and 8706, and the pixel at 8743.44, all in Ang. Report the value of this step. 19.0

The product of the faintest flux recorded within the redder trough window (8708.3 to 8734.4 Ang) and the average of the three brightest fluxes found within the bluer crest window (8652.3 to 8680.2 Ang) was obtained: 360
